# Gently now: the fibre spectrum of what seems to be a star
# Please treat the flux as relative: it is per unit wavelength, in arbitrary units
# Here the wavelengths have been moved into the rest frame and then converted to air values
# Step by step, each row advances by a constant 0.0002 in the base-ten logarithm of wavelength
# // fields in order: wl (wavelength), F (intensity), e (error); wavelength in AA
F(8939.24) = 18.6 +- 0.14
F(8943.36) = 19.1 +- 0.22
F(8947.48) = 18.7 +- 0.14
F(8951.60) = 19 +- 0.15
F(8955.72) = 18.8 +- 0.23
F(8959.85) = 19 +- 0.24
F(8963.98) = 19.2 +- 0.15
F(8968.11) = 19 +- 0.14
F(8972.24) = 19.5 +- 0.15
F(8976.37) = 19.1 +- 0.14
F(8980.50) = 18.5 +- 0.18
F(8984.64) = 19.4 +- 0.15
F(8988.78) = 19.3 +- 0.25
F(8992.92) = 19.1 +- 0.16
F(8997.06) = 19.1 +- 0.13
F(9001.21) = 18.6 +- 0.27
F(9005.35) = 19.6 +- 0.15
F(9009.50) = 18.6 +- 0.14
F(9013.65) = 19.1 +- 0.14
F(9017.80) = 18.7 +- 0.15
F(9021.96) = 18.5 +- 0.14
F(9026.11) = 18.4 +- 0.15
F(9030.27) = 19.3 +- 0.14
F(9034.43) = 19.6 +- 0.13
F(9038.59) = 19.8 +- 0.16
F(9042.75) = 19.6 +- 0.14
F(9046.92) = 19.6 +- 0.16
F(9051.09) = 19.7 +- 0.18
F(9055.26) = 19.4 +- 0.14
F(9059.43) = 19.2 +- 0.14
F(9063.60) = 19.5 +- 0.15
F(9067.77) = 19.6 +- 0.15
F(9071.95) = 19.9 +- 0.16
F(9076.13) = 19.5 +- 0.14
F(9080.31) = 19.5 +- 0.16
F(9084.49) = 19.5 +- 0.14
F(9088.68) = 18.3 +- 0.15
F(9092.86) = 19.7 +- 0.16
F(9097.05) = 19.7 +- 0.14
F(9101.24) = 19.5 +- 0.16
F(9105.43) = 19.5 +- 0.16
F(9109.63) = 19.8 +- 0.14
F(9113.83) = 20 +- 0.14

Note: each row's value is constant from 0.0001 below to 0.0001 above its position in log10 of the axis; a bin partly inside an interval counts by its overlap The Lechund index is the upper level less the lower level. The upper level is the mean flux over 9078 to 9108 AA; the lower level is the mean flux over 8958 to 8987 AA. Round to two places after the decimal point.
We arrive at 0.29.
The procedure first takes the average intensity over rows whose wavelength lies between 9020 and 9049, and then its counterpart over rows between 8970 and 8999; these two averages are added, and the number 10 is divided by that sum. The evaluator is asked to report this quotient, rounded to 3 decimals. 0.260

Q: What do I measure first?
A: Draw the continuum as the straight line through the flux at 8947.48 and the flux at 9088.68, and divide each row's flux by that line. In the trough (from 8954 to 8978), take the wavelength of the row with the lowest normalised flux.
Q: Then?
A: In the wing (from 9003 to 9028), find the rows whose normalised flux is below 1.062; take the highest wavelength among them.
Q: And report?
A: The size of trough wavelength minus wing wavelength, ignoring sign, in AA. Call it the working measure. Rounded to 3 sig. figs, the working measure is 70.4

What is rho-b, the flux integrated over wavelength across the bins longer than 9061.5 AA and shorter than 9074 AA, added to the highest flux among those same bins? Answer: 266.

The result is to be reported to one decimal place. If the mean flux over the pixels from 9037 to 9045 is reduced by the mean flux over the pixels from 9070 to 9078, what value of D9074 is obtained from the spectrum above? 0.0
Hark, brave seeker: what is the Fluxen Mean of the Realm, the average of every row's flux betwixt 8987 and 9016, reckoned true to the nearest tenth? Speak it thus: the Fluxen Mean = 19.1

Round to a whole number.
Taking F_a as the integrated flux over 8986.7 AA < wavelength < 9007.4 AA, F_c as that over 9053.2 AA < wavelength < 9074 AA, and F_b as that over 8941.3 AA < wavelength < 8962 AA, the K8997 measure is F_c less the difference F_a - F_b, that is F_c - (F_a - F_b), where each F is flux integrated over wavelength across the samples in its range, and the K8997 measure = 401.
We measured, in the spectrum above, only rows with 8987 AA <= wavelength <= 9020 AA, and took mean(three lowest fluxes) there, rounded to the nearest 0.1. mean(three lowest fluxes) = 18.6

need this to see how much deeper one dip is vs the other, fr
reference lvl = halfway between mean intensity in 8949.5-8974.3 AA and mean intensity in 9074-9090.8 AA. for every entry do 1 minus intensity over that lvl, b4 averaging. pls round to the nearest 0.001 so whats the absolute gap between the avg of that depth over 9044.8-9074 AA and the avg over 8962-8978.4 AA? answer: 0.019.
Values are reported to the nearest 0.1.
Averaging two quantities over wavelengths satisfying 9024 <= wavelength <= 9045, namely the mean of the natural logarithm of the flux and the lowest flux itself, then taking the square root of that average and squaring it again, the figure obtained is 10.7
